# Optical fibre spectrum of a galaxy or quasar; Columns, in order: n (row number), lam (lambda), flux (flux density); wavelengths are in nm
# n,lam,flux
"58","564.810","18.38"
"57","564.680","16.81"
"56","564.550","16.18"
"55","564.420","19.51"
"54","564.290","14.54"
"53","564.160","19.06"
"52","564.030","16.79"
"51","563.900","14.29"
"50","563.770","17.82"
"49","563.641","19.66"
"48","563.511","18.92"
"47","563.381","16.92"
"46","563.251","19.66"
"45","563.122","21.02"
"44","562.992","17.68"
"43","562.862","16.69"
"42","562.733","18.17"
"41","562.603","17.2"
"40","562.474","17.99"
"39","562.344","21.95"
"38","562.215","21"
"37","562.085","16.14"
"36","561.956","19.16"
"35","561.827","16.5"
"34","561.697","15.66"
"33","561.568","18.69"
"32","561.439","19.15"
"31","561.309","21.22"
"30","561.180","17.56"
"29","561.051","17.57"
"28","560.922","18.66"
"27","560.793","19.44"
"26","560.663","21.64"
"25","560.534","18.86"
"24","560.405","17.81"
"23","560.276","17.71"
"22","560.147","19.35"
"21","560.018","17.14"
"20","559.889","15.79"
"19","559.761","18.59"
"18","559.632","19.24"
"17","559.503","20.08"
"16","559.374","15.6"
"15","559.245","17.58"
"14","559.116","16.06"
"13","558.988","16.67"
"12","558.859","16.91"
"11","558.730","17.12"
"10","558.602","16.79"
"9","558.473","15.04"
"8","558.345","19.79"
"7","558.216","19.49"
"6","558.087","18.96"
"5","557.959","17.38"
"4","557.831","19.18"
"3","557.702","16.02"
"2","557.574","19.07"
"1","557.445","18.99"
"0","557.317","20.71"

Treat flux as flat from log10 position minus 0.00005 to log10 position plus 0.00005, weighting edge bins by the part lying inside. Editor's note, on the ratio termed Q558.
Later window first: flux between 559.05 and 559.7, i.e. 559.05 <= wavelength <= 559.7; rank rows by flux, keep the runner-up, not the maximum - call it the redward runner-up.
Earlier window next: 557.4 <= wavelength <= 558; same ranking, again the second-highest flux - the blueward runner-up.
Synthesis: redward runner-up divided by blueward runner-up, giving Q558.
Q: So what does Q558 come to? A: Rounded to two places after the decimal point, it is 1.01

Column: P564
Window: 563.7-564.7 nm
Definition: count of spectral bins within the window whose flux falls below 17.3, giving 5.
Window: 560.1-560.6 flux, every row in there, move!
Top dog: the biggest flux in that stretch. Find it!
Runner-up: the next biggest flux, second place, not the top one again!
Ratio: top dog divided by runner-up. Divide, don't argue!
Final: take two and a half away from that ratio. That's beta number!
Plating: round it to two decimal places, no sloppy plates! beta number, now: -1.47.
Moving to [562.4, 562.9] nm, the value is -1.49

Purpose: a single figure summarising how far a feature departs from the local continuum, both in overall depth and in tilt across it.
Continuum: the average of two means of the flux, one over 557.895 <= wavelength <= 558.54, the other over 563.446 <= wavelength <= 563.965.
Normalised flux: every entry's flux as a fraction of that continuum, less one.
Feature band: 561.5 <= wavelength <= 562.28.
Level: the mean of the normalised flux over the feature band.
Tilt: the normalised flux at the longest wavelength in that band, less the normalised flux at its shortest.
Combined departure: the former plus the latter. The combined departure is 0.13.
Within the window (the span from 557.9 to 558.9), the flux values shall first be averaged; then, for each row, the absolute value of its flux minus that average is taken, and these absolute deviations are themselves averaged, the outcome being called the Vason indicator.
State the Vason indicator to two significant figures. 1.3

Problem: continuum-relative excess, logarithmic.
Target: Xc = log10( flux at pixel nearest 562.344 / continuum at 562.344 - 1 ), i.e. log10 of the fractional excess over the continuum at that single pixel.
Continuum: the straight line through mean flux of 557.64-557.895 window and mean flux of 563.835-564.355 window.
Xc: -0.49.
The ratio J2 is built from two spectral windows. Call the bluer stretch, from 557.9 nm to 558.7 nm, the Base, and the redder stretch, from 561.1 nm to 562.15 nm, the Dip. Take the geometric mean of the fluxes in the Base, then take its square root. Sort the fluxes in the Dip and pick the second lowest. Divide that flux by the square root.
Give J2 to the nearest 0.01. 3.82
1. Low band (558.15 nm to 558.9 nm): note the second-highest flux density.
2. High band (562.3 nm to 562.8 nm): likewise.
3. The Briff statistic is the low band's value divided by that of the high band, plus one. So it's 2.07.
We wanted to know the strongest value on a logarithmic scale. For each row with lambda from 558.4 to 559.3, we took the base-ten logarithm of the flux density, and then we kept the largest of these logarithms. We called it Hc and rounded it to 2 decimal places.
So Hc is 1.25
